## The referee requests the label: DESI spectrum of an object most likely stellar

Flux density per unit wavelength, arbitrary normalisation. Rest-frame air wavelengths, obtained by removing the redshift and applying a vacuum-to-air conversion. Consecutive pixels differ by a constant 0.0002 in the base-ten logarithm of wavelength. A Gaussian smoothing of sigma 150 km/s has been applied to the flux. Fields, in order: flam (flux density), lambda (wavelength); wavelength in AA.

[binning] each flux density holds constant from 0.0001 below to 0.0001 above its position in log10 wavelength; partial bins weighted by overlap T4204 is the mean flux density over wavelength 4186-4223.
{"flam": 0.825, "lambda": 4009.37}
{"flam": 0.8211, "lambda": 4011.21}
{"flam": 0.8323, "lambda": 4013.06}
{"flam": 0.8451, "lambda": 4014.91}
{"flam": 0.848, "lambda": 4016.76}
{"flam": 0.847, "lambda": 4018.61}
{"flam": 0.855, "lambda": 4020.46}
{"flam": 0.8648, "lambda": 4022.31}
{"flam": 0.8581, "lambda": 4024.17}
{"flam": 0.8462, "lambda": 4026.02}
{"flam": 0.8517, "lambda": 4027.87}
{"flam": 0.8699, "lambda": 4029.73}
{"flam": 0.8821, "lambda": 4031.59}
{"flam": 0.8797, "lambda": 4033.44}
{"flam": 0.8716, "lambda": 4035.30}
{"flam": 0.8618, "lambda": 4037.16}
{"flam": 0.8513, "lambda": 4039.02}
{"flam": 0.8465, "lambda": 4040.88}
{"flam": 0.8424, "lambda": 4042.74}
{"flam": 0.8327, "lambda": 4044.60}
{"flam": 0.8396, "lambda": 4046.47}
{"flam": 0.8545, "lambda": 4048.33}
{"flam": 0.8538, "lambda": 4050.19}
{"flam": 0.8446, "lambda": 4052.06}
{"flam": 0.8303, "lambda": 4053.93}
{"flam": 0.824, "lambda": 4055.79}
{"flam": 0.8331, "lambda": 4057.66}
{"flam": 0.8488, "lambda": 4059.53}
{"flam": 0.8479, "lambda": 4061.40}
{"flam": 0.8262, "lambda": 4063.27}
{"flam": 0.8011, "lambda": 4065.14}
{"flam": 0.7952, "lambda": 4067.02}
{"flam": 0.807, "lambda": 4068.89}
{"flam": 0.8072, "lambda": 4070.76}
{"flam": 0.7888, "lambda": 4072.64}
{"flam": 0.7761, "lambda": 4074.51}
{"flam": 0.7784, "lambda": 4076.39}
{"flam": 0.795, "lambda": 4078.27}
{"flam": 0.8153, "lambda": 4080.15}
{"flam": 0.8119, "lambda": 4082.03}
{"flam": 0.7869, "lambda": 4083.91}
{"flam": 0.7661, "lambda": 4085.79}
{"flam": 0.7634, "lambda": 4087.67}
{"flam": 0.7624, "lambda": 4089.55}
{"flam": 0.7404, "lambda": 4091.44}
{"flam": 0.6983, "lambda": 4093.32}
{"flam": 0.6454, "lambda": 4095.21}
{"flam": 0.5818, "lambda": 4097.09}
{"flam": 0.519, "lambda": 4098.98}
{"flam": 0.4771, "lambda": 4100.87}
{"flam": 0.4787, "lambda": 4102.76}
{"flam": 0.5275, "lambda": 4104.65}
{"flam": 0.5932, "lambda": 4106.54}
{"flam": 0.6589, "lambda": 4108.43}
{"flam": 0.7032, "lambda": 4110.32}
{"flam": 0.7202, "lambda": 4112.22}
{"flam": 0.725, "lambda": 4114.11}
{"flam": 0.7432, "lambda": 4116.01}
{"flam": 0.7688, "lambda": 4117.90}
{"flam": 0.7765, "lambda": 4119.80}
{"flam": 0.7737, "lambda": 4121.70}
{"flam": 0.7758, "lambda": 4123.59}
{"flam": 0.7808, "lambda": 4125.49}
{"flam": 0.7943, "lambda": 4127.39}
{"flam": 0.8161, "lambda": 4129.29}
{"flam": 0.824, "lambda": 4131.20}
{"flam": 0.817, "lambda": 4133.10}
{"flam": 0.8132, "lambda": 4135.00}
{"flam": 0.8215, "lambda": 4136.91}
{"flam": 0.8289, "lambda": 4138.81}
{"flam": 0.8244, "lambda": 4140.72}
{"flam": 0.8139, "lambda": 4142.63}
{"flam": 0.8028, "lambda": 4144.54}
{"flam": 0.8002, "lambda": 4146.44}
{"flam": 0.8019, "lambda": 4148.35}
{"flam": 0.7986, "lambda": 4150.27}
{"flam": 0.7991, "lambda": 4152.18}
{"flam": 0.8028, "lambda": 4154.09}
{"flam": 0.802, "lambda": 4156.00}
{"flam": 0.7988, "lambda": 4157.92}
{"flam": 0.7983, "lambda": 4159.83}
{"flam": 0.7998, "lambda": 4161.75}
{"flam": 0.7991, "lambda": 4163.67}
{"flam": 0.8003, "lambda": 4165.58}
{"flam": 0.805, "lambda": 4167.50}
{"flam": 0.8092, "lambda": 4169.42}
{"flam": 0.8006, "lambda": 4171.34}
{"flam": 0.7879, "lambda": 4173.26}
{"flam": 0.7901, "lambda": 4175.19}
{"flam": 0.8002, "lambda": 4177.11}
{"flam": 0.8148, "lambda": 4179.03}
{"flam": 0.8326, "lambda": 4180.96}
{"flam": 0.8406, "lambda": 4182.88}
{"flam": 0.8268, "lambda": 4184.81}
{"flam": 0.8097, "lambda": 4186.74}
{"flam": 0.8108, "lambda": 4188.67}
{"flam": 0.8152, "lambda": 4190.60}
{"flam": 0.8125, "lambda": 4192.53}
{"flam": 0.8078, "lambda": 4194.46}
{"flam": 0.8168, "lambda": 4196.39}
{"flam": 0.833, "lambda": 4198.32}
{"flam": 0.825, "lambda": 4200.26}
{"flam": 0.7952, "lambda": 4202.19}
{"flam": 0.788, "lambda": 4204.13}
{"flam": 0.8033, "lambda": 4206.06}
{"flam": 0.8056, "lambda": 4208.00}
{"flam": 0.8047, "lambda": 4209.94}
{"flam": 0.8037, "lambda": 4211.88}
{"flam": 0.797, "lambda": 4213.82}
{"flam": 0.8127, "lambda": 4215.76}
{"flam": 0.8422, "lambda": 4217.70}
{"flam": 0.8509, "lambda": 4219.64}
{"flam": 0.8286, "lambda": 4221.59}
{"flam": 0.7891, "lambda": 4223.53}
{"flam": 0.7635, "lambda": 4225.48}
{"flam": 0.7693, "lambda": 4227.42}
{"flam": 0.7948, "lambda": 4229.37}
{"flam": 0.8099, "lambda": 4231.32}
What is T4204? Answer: 0.81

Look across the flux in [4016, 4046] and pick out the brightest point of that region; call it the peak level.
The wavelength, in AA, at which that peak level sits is 4031.59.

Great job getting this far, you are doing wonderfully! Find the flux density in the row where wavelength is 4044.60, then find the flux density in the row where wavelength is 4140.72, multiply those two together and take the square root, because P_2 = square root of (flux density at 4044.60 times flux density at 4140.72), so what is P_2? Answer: 0.829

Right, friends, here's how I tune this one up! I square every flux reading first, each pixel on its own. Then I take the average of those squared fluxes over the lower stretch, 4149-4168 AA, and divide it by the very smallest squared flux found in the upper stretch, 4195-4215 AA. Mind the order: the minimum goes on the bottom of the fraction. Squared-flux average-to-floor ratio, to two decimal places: 1.03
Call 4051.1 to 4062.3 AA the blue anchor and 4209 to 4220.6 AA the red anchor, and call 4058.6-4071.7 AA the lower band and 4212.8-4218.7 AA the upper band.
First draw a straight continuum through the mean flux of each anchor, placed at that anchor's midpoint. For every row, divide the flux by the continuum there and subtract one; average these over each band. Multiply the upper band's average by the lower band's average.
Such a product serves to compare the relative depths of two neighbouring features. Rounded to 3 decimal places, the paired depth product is 0.000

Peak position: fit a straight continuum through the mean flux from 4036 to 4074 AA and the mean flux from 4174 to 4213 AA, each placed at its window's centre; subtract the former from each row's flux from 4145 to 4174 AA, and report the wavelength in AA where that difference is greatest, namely 4169.42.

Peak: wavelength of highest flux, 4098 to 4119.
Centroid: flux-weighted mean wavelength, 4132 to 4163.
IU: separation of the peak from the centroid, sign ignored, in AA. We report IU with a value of 29.4 AA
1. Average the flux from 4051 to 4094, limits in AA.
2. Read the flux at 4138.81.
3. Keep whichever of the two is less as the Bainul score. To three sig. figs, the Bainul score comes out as 0.798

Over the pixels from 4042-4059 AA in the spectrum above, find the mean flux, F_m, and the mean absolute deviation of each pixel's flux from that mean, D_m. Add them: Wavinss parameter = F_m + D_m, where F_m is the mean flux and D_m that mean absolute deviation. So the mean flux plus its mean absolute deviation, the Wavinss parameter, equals 0.848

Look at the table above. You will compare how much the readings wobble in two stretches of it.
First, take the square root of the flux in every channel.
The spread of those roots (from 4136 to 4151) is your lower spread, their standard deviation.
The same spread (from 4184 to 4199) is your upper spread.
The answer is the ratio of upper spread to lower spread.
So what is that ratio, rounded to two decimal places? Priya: 0.73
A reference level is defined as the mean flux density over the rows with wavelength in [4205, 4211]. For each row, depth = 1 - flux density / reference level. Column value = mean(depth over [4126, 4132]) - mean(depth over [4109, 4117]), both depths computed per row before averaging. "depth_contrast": -0.11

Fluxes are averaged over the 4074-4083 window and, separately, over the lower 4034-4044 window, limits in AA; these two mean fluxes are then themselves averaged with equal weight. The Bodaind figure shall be 0.825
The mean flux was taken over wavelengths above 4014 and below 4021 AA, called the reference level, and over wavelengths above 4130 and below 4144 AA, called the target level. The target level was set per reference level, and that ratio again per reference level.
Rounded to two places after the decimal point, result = 1.14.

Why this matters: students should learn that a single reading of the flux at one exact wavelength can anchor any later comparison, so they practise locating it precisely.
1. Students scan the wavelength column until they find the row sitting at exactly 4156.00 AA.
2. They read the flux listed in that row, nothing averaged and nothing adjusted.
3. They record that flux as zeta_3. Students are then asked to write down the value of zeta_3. 0.802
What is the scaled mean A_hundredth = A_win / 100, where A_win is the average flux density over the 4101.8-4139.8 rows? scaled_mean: 0.0074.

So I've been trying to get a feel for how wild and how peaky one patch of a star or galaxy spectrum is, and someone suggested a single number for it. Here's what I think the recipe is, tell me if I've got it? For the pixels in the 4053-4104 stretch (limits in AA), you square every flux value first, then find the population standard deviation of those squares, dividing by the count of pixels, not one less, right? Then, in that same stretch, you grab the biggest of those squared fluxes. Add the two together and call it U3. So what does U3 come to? 0.86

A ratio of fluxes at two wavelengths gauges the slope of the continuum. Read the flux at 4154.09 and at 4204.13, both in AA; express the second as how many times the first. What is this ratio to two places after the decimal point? 0.98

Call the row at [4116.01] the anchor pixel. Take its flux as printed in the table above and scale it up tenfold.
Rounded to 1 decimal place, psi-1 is 7.4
